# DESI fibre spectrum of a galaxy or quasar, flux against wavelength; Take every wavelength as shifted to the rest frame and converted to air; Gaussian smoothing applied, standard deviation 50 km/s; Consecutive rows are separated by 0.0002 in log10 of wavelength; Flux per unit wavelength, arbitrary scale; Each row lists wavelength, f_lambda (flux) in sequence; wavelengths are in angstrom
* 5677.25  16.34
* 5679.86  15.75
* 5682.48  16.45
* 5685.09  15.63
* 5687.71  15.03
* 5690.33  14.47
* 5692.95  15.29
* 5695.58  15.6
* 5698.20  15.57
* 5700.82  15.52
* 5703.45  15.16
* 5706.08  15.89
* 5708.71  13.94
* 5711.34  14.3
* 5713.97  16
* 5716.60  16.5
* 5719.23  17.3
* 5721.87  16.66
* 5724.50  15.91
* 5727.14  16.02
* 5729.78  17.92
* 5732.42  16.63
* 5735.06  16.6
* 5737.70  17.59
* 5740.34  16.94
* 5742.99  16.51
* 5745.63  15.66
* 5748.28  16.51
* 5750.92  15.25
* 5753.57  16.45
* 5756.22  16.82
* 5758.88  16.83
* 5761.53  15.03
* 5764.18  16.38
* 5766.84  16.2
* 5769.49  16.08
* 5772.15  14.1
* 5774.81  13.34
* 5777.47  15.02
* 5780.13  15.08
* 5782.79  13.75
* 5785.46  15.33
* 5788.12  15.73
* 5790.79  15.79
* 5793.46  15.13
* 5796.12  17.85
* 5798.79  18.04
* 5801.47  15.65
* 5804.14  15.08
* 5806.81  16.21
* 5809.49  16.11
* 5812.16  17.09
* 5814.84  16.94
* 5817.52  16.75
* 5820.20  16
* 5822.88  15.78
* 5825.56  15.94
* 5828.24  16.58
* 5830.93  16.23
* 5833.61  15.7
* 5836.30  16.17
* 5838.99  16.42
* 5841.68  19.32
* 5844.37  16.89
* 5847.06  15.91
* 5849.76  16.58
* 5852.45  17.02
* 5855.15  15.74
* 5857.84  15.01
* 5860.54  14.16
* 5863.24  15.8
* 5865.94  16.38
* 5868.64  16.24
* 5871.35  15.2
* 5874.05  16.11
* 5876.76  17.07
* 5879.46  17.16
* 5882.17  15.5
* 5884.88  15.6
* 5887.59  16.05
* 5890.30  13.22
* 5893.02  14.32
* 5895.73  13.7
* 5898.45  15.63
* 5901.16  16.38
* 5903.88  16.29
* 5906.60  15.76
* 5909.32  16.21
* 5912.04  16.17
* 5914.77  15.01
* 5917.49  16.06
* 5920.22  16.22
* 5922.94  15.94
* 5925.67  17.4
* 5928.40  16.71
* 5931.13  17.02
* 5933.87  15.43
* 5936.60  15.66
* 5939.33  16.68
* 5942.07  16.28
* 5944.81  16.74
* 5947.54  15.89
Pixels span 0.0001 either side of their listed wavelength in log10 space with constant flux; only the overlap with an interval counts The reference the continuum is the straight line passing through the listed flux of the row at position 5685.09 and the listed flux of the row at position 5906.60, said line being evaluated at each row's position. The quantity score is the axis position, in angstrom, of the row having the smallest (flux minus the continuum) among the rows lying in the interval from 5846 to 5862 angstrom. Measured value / 5860.54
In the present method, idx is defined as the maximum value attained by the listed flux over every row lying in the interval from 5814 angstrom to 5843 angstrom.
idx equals 19.32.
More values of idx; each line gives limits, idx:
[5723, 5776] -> 17.92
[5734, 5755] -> 17.59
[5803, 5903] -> 19.32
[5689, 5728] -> 17.3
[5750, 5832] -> 18.04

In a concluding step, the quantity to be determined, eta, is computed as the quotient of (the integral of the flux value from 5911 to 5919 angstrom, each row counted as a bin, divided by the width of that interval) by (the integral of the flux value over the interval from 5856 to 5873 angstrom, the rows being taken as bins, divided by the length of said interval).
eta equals 1.02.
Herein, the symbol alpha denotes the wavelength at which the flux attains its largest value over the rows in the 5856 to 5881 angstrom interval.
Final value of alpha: 5879.46 angstrom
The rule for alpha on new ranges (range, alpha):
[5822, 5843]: 5841.68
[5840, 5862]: 5841.68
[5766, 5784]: 5766.84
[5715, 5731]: 5729.78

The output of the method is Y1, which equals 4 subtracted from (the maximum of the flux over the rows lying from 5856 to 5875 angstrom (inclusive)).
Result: 12.4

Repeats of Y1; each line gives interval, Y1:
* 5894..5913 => 12.4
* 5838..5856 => 15.3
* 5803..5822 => 13.1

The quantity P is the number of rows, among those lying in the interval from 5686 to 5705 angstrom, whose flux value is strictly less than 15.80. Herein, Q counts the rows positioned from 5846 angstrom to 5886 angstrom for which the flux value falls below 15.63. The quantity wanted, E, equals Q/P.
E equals 0.71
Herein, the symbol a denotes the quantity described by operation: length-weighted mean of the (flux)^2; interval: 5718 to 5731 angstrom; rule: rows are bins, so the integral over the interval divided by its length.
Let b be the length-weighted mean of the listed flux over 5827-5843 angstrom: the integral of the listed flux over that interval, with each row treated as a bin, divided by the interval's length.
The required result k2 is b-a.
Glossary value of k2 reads -264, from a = 281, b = 16.7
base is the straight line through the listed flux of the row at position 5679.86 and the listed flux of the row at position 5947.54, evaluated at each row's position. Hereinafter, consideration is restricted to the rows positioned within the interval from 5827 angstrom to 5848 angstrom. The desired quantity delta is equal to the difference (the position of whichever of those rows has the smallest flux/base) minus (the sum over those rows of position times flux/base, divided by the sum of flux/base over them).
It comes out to -4.1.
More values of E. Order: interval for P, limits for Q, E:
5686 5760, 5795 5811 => 0.09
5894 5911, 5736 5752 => 0.33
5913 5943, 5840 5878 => 1.00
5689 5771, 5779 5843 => 0.45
